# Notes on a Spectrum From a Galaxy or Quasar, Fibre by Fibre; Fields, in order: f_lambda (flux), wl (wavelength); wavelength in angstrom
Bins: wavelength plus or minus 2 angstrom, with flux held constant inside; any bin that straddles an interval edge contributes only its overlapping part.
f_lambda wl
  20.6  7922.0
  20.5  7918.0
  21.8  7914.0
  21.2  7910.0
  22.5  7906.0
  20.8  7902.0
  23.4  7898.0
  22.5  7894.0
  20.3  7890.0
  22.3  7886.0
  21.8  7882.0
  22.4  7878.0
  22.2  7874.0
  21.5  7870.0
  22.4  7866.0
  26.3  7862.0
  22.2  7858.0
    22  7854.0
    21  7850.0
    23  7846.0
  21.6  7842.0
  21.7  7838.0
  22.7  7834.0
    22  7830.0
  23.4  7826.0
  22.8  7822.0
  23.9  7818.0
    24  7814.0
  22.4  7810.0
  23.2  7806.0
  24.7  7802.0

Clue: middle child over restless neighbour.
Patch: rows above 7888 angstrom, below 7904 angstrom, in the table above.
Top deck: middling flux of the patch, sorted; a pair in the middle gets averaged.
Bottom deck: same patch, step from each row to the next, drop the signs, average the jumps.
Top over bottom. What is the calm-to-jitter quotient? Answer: 11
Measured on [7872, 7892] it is 27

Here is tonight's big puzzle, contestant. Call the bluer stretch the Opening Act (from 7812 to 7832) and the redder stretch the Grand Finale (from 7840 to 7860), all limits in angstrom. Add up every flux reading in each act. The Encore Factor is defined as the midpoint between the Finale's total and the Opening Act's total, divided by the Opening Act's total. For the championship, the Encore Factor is 0.973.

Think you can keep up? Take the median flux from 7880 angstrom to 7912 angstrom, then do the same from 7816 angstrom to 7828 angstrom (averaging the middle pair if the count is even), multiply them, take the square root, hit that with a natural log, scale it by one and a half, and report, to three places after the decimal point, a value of 4.685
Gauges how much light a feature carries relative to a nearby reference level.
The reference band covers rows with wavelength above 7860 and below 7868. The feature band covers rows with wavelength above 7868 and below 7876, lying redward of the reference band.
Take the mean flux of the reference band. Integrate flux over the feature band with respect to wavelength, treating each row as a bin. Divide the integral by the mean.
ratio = 7.18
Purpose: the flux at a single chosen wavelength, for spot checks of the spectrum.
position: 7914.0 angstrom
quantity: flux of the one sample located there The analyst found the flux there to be 21.8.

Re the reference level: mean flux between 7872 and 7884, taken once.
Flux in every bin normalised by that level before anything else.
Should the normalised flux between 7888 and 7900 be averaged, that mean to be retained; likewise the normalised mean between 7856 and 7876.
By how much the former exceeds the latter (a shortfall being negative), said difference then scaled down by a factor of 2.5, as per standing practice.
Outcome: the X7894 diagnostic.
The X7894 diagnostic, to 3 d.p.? -0.015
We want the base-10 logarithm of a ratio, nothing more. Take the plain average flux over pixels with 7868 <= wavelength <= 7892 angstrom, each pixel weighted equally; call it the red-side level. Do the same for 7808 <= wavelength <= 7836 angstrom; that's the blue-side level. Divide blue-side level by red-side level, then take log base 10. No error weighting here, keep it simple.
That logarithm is 0.025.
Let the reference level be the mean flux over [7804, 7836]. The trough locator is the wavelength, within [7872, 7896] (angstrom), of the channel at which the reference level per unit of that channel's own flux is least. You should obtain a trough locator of 7894.0 angstrom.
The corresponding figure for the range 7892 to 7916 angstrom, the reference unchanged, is 7898.0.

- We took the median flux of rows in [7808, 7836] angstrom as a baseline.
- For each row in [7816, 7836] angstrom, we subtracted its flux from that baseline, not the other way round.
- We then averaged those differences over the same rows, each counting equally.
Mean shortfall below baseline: -0.2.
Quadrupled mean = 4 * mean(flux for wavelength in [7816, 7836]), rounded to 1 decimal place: 91.8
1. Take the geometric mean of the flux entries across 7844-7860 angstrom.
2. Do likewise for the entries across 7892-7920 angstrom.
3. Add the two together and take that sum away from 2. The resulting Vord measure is -41.8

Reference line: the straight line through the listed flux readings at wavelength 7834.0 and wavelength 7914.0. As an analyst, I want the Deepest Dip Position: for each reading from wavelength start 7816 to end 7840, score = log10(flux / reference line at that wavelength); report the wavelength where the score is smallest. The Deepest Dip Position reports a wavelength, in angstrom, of 7838.0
